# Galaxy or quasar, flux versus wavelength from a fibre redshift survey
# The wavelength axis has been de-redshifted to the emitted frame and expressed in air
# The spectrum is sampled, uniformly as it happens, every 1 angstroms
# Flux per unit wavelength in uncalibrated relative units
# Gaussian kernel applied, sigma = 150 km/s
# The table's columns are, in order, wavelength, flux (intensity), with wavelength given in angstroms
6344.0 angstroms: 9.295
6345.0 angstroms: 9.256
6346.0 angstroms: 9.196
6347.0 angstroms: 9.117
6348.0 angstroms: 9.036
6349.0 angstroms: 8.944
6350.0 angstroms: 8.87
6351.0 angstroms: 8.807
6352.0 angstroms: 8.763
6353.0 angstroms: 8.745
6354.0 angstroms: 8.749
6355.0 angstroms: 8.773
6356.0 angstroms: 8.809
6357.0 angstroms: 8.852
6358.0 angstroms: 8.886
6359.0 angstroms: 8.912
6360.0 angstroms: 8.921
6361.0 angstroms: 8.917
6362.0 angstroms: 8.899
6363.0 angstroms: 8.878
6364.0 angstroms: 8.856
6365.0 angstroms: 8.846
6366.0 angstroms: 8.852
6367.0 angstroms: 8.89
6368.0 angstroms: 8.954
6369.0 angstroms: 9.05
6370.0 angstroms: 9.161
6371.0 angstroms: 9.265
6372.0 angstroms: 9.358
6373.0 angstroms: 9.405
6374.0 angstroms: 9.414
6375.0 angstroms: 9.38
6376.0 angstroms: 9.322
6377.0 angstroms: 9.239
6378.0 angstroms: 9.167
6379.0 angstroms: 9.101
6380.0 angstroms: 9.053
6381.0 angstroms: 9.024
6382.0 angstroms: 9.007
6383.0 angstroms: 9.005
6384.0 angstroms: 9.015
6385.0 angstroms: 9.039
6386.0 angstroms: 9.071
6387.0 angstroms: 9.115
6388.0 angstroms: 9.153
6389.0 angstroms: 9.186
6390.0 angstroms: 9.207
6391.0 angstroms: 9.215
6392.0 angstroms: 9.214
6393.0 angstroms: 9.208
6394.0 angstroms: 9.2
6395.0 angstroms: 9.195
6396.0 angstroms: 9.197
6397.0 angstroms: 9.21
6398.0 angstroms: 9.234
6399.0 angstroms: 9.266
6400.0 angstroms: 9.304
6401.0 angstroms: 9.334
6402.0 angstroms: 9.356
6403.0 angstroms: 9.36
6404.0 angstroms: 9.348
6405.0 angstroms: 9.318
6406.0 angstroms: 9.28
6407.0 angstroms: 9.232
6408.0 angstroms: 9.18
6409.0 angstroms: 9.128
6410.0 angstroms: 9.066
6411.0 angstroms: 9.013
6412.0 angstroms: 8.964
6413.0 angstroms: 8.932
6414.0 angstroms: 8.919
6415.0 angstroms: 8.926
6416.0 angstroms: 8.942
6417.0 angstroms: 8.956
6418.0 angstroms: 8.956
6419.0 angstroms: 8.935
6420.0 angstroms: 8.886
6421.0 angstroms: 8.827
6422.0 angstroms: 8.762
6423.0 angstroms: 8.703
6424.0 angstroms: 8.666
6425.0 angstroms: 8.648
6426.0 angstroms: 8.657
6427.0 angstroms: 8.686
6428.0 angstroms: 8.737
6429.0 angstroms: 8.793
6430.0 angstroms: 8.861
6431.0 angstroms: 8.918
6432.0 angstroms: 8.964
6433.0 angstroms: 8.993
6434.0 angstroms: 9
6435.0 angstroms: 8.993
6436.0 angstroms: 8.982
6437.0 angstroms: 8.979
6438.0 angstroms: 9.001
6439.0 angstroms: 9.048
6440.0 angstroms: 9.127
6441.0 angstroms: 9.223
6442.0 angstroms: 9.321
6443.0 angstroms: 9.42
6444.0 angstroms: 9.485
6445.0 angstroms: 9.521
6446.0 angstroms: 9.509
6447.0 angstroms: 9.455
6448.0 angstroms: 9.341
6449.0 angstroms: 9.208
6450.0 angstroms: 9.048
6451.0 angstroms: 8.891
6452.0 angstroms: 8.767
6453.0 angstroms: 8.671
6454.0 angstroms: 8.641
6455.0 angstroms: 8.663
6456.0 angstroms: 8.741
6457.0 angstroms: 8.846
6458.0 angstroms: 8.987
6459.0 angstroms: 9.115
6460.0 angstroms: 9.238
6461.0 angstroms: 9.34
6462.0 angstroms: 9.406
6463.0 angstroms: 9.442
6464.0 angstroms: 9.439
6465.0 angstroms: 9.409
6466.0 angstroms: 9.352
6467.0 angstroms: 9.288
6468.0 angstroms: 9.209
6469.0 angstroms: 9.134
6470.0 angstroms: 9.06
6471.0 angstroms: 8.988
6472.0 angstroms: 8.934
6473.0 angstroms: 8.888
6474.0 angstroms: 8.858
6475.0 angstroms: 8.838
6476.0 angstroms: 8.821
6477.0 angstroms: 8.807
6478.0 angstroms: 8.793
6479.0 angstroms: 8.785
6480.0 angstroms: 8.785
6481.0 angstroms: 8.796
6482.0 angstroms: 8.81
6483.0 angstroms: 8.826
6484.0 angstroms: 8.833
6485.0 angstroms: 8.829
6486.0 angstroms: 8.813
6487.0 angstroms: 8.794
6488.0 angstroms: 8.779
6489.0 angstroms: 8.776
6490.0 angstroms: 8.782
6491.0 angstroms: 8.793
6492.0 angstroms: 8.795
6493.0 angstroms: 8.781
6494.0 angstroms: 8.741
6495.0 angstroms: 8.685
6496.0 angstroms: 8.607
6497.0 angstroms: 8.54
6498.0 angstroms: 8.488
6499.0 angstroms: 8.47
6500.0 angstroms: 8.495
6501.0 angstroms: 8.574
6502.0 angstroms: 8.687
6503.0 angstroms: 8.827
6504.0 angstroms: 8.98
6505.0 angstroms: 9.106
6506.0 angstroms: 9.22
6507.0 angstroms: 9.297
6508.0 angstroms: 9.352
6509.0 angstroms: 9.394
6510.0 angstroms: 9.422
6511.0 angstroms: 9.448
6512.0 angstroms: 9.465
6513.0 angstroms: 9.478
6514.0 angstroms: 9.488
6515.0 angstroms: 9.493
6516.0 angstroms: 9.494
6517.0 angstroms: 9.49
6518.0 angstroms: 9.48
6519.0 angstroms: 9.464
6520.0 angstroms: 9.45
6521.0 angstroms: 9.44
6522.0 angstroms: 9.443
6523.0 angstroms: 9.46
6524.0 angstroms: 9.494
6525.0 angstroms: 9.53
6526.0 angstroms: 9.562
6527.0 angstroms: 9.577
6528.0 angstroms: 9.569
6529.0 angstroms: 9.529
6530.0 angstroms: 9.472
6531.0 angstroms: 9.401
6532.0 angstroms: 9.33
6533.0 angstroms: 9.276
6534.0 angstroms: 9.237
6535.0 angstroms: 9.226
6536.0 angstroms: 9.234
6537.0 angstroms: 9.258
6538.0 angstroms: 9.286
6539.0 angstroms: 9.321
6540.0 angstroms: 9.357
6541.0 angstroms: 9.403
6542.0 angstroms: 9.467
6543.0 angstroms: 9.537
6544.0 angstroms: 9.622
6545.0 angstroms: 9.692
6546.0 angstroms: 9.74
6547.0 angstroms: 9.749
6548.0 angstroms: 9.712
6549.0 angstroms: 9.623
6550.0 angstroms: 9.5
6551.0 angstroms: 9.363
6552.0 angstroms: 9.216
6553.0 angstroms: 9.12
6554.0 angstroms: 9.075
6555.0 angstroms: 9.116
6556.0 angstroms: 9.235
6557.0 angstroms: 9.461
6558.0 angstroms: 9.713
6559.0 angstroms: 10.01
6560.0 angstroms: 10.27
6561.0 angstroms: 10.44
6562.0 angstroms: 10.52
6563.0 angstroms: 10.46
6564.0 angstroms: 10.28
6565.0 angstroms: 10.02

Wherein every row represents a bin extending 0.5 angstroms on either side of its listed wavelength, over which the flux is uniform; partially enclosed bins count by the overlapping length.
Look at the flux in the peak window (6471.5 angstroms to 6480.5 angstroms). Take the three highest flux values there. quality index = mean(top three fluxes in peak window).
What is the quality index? 8.89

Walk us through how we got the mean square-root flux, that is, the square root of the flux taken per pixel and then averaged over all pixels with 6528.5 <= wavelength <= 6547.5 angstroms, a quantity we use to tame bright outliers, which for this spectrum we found 3.07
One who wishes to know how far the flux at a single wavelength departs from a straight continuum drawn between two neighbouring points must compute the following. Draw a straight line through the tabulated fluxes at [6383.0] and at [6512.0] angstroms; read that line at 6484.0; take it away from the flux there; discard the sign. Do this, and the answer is 0.53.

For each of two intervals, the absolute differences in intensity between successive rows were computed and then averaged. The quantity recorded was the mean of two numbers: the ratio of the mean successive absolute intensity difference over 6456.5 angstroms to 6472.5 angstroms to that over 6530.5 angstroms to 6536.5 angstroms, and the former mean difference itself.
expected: 1.0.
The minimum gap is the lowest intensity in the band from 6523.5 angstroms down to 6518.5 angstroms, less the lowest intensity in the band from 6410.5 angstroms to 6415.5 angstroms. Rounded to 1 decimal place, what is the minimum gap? 0.5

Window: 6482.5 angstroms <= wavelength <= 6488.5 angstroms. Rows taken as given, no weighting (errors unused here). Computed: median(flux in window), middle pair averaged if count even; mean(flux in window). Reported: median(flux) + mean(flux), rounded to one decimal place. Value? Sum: 17.6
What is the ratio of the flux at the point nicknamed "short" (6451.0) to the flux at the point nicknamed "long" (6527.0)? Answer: 0.93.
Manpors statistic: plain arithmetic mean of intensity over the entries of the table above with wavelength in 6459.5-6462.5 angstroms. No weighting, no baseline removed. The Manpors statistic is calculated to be 9.33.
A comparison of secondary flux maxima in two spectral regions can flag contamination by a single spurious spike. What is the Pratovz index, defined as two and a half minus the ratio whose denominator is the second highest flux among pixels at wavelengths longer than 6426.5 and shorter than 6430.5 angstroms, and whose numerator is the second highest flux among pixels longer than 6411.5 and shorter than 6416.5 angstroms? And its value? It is 1.48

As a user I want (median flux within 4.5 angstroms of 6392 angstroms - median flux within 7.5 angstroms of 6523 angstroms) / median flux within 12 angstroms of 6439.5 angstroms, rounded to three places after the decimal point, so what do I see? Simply -0.032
